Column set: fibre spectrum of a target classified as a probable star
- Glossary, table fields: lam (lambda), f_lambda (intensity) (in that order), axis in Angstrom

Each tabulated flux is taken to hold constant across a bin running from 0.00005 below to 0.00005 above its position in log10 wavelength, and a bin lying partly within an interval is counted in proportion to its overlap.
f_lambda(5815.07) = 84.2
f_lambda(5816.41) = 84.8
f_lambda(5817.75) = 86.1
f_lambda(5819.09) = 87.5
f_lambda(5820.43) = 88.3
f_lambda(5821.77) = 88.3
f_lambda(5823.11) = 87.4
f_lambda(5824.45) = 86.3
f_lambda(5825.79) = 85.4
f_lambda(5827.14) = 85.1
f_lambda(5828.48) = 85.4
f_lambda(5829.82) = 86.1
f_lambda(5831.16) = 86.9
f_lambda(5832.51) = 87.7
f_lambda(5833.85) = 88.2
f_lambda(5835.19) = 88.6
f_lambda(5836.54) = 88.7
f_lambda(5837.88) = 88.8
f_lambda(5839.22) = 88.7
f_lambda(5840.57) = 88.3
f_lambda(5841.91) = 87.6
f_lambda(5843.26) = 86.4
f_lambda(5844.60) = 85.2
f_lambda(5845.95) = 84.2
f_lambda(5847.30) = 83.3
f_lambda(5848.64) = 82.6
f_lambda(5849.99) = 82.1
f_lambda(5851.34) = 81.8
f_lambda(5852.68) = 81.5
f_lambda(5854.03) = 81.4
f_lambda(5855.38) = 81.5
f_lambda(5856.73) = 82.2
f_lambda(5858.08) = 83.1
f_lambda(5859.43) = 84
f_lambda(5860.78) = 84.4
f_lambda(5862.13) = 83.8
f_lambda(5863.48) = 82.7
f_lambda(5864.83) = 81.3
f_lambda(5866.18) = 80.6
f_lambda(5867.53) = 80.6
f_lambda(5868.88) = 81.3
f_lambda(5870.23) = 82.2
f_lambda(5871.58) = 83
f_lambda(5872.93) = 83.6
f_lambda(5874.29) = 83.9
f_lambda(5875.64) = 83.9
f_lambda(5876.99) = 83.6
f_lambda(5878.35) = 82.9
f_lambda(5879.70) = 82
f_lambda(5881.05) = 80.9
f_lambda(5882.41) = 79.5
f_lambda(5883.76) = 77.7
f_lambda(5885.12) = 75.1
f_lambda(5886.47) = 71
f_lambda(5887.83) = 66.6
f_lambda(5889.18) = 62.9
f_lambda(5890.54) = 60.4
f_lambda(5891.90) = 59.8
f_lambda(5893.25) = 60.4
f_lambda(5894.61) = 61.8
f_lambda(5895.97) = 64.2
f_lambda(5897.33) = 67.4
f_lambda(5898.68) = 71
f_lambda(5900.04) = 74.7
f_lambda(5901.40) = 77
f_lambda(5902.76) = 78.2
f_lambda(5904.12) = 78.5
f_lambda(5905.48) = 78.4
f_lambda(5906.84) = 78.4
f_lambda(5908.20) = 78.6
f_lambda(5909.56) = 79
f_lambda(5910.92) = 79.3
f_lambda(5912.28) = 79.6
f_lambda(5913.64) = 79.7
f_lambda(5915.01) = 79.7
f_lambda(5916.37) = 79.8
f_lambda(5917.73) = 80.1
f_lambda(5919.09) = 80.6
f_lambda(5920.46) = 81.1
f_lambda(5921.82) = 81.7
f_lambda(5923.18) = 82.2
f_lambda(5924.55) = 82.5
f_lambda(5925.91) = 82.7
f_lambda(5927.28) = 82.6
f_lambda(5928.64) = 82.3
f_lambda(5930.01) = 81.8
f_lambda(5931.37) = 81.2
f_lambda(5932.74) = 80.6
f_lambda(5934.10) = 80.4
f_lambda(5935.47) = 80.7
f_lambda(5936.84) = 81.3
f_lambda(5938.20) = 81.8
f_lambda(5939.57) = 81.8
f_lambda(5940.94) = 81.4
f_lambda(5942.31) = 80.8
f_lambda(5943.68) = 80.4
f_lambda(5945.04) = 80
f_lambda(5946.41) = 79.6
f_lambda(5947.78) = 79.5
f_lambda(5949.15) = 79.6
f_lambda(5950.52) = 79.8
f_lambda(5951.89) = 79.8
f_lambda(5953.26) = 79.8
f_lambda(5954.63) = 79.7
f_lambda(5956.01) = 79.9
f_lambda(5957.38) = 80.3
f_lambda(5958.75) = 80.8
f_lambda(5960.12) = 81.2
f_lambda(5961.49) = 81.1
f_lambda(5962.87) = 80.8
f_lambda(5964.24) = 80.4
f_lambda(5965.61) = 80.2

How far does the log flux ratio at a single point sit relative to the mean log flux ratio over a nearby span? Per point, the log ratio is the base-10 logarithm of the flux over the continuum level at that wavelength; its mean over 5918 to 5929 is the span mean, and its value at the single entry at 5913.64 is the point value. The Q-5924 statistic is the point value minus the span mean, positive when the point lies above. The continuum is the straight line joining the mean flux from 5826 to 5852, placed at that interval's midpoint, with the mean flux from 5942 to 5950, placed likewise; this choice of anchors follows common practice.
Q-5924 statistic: -0.015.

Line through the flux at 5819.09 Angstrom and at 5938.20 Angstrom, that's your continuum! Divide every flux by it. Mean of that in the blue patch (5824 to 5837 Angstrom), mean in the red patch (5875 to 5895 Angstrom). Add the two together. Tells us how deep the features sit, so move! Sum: 1.86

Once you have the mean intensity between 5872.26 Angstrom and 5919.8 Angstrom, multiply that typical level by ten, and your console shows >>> 754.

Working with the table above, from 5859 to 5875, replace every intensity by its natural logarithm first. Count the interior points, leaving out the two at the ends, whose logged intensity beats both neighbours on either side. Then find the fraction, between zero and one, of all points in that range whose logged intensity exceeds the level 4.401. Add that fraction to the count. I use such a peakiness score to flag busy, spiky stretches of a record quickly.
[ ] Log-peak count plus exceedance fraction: 1.7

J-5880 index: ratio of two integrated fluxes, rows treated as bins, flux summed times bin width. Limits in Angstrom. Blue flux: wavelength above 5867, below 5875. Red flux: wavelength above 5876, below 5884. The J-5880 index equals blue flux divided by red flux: 1.01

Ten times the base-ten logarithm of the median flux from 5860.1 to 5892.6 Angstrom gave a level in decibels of 19.1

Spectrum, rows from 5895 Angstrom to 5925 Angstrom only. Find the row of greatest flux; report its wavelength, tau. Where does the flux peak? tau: 5924.55 Angstrom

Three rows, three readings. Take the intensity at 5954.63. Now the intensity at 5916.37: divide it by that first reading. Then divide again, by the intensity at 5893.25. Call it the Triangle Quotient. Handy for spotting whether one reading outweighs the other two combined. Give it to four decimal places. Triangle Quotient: 0.0166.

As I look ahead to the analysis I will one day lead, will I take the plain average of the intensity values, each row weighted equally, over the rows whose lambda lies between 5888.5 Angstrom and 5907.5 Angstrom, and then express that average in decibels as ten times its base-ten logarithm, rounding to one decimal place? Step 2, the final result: 18.4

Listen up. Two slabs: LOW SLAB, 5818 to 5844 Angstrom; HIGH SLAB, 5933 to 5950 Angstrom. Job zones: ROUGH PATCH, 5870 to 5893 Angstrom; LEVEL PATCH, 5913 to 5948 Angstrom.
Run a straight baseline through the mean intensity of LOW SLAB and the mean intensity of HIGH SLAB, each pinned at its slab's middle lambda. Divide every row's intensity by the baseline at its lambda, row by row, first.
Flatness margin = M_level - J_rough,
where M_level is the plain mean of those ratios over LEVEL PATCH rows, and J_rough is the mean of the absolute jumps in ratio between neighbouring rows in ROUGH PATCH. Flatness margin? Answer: 0.978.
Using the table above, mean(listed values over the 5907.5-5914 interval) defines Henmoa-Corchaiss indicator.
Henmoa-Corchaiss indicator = 79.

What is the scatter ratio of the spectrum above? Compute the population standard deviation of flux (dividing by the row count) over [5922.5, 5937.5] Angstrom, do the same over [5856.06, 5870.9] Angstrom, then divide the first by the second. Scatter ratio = 0.64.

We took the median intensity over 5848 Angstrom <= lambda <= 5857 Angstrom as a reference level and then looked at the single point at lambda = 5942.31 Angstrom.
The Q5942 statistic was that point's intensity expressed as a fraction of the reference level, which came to 0.99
